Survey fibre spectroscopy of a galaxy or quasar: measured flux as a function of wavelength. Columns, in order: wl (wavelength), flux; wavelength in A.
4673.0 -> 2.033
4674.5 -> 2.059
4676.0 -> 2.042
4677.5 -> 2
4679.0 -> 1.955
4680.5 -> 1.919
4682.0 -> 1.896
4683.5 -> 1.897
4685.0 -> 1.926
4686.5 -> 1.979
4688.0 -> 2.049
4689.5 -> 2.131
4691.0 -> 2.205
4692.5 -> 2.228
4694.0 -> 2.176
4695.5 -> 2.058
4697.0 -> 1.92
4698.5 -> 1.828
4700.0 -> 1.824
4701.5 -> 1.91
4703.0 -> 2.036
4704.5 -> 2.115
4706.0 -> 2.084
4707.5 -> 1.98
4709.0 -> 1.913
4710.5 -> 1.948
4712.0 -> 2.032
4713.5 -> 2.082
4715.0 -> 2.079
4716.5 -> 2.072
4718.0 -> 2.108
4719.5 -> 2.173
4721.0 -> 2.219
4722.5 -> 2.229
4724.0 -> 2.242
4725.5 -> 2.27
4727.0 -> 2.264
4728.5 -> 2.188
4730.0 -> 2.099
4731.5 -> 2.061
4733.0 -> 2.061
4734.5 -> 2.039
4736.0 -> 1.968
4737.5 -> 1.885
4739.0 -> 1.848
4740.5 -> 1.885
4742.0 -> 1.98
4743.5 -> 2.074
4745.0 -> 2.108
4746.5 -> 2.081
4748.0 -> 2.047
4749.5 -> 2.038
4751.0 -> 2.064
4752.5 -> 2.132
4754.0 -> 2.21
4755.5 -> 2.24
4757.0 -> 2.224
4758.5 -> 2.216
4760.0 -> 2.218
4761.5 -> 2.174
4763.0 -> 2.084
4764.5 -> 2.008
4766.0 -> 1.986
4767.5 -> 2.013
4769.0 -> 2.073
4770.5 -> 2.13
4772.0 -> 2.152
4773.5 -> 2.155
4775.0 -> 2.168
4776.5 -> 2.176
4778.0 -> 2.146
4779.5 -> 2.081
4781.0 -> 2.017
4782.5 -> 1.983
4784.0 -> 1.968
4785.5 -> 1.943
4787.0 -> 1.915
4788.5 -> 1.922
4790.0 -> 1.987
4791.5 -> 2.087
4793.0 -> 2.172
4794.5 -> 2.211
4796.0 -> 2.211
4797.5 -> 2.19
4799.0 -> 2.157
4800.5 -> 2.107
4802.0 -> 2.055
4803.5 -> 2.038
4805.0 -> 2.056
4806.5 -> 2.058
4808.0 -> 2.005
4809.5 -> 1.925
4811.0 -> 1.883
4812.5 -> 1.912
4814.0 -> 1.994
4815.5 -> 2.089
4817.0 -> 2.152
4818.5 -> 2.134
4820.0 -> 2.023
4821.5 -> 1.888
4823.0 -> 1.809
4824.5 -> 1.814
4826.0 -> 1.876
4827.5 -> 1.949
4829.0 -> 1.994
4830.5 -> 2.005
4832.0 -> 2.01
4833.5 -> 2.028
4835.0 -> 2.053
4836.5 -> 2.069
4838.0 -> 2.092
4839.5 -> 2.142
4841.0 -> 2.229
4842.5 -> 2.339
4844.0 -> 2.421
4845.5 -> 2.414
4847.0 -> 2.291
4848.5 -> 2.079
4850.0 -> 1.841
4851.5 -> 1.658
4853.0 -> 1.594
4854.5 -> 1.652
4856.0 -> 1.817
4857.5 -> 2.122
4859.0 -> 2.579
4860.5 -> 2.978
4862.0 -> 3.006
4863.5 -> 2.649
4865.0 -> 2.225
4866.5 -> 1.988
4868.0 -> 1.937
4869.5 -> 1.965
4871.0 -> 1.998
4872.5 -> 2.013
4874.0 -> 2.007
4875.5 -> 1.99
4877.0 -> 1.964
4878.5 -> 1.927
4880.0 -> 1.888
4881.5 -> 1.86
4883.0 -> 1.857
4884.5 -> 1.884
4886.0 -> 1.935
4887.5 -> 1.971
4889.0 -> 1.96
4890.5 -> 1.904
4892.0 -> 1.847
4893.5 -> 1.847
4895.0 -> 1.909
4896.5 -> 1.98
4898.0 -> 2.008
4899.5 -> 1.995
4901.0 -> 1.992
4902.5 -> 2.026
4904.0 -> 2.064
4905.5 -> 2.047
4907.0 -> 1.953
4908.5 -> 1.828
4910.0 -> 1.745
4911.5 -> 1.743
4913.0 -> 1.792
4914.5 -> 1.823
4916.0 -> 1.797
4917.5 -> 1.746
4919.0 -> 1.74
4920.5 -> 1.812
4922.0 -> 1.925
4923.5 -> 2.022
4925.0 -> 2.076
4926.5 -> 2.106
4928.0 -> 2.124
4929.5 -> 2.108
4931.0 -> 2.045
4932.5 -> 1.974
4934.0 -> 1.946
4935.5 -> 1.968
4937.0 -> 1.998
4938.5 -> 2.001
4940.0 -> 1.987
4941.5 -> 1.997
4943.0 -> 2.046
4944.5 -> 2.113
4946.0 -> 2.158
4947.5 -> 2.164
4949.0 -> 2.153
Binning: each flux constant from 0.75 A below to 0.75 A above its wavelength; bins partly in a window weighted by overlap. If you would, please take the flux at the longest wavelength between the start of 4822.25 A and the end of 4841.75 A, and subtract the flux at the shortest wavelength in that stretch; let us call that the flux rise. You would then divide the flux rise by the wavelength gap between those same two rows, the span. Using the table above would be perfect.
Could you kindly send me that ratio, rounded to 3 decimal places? 0.023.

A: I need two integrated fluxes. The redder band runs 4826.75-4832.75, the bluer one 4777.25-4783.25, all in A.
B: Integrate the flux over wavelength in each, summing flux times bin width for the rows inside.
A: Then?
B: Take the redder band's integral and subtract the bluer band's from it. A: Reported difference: -0.4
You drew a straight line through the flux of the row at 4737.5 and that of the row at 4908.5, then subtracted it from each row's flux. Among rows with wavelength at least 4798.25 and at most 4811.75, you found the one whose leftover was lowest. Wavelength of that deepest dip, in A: 4811.0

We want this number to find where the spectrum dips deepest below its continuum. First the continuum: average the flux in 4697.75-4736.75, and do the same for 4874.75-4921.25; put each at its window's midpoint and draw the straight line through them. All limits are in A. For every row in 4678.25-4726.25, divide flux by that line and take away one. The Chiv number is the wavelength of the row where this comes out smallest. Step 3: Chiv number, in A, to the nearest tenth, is 4700.0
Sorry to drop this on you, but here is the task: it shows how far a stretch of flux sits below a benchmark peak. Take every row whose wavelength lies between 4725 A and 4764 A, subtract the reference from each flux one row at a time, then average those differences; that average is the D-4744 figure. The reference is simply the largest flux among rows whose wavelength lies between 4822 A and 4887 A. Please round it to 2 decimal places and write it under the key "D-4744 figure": -0.91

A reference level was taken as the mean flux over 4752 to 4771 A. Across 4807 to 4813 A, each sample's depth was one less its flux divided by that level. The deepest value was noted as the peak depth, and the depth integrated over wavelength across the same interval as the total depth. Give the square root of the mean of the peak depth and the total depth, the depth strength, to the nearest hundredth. 0.58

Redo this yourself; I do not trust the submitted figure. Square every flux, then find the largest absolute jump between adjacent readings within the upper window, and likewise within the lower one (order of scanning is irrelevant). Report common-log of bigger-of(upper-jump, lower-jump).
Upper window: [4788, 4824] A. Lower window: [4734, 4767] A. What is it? -0.28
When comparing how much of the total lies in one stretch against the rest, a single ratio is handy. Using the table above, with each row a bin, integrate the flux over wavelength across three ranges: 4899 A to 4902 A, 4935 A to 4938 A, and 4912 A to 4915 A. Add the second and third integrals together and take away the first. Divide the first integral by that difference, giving 1.11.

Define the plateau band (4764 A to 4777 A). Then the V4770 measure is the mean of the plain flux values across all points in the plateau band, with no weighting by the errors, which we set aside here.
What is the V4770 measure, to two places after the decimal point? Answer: 2.10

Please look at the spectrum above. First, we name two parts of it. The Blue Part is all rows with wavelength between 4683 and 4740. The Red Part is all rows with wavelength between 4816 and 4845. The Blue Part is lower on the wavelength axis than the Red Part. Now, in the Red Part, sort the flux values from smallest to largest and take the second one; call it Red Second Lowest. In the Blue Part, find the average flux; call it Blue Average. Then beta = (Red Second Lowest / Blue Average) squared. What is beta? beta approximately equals 0.78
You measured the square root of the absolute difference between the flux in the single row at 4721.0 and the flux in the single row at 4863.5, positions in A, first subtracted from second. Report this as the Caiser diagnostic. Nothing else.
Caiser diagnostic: 0.66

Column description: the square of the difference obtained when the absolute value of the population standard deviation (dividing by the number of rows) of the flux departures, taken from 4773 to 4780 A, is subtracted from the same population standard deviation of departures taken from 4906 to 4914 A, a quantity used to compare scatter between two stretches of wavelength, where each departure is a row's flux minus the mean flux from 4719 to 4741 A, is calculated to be 0.0019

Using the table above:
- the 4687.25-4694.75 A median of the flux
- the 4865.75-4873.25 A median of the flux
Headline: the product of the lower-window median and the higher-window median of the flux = 4.3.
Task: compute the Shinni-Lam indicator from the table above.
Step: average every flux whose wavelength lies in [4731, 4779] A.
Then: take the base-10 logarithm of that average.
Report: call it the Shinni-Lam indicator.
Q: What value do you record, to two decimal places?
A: 0.32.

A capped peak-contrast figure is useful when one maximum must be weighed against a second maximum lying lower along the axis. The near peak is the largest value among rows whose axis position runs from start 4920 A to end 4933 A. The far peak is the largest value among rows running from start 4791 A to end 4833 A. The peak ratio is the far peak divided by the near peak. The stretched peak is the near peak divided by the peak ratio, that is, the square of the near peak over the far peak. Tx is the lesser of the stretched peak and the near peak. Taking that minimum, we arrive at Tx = 2.04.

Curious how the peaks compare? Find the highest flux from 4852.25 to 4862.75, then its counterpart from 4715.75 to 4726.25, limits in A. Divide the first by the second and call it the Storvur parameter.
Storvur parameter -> 1.32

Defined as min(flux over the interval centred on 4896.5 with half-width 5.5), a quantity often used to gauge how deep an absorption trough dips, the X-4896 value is 1.847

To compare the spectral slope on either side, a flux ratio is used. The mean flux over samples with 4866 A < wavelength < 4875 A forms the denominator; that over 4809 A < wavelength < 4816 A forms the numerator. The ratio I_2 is 0.99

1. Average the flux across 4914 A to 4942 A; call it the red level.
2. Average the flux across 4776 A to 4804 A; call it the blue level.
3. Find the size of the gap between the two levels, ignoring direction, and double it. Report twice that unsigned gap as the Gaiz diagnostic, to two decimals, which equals 0.23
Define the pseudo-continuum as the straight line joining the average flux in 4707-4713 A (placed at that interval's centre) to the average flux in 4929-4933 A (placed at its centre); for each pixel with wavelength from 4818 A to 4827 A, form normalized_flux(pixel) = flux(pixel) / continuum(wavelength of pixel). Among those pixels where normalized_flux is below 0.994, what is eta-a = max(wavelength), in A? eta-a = 4826.0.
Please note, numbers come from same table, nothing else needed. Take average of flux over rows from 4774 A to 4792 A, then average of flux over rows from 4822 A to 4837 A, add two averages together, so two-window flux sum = 3.99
